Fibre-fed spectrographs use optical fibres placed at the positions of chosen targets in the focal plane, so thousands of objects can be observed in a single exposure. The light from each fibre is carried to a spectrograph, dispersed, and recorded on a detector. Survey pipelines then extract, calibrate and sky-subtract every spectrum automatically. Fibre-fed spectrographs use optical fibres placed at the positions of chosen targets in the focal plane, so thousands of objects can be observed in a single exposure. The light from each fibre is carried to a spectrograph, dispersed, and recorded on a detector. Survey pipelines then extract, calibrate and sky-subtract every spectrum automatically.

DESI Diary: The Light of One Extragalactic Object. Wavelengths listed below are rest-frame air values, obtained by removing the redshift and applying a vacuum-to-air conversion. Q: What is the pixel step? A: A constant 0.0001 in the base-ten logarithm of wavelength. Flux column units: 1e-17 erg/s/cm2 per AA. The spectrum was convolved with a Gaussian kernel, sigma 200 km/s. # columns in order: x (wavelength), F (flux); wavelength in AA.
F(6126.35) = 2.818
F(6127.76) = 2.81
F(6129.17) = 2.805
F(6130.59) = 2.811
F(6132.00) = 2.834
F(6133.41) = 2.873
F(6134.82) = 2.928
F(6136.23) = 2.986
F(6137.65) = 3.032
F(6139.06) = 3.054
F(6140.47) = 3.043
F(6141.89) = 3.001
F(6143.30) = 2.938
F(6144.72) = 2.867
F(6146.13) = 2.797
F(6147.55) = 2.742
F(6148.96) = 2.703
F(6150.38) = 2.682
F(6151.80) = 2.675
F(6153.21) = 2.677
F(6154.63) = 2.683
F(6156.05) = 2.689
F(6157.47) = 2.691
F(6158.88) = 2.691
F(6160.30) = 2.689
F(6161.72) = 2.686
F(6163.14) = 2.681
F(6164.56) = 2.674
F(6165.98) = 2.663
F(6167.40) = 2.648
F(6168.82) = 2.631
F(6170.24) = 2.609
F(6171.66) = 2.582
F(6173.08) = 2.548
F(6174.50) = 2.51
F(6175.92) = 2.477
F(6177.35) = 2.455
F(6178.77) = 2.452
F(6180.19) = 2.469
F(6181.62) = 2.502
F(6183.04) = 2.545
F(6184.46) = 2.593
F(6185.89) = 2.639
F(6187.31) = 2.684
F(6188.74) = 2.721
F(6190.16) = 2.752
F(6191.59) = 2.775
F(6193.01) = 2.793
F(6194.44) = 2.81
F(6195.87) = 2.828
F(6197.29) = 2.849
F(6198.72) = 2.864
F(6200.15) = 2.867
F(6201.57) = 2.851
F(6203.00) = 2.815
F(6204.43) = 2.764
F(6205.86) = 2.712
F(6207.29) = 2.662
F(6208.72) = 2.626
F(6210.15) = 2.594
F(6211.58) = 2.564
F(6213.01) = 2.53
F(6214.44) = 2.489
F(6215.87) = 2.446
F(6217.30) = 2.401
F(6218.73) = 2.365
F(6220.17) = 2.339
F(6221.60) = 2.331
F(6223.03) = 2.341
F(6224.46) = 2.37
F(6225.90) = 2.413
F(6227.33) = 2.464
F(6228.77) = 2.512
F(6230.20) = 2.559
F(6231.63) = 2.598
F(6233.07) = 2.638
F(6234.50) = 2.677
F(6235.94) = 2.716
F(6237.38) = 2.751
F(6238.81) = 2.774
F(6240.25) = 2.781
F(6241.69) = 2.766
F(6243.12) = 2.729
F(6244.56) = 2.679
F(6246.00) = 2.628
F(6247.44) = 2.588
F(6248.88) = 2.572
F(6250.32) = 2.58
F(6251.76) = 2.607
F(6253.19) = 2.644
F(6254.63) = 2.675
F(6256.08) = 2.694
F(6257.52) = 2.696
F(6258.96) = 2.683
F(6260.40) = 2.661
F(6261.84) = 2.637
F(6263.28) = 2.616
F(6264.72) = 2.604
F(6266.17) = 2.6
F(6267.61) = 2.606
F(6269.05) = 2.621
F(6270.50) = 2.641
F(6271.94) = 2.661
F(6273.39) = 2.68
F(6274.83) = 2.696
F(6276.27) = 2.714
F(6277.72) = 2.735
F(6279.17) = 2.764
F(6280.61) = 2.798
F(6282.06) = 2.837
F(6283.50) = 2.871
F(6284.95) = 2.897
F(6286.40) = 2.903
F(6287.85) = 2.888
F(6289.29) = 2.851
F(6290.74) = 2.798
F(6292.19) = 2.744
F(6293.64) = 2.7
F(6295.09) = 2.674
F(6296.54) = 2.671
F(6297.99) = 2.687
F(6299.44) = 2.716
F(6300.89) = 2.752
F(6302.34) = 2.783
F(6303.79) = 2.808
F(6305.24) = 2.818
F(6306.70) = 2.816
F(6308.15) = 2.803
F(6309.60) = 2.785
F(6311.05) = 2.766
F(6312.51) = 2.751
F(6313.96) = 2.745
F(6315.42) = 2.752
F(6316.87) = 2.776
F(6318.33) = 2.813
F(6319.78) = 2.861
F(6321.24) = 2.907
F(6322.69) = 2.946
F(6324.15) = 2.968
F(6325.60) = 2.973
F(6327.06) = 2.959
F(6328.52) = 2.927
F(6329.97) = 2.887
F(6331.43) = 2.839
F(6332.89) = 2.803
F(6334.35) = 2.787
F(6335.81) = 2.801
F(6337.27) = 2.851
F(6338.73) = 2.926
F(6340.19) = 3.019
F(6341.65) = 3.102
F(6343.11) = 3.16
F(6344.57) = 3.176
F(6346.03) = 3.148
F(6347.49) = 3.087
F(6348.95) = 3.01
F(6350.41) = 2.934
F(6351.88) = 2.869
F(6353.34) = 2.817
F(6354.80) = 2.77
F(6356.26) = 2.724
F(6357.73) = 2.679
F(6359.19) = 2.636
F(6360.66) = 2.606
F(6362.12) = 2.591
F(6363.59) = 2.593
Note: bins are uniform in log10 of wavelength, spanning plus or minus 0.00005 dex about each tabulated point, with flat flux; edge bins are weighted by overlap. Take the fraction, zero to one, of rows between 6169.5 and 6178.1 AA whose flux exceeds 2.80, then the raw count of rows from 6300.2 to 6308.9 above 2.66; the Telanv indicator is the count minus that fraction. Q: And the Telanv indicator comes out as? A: 6.0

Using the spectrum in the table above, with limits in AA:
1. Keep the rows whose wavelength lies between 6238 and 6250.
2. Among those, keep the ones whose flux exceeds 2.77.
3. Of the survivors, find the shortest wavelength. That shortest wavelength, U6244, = 6238.81 AA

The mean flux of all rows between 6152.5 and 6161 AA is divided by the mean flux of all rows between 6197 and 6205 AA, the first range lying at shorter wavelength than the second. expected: 0.948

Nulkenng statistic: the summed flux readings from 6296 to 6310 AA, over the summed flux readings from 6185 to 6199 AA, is 1.00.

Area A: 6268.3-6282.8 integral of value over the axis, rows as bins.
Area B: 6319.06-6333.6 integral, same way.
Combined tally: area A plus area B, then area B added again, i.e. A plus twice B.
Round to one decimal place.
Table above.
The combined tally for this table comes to 123.9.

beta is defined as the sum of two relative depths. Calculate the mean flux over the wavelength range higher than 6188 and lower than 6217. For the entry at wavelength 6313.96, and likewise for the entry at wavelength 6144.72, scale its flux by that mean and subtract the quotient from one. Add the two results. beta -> -0.07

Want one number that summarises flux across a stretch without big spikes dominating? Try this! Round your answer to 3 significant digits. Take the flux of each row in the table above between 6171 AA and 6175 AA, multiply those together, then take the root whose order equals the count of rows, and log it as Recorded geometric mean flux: 2.55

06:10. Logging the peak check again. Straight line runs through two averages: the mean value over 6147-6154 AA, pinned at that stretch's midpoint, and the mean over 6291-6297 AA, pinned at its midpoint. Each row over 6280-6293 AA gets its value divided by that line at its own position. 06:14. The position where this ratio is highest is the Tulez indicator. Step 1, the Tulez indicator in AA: 6286.40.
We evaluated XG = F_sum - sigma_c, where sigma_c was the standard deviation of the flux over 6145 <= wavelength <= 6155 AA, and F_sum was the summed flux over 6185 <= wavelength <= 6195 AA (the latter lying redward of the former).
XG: 19.1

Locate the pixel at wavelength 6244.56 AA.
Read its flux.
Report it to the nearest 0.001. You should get 2.679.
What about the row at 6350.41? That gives 2.934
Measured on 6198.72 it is 2.864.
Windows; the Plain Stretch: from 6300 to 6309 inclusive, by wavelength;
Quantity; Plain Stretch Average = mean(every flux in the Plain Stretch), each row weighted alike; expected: 2.80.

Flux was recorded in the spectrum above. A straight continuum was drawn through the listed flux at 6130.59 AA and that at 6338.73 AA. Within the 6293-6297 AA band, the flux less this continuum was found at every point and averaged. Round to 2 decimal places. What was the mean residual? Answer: -0.22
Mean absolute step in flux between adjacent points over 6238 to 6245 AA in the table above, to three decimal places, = 0.027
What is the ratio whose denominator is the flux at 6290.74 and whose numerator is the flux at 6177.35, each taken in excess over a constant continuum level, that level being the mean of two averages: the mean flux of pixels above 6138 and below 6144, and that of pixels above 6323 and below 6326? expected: 2.8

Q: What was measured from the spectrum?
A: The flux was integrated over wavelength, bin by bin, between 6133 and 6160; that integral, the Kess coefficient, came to 76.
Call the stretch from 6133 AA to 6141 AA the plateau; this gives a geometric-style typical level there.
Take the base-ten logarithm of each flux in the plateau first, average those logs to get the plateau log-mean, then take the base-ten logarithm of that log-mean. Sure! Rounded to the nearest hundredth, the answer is -0.32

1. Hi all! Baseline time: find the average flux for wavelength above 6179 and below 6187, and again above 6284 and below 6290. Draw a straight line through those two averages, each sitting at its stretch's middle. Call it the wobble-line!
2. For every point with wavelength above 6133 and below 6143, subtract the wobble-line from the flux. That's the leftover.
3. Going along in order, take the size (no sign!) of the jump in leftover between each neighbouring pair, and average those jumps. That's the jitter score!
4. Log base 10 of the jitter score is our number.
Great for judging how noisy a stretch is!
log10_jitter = -1.4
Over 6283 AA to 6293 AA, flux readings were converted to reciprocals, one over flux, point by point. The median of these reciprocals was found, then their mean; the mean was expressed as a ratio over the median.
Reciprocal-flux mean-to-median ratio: 1.01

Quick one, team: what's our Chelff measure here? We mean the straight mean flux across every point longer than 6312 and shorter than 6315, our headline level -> 2.75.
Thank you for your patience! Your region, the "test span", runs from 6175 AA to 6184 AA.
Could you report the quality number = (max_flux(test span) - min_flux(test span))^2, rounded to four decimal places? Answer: 0.0086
